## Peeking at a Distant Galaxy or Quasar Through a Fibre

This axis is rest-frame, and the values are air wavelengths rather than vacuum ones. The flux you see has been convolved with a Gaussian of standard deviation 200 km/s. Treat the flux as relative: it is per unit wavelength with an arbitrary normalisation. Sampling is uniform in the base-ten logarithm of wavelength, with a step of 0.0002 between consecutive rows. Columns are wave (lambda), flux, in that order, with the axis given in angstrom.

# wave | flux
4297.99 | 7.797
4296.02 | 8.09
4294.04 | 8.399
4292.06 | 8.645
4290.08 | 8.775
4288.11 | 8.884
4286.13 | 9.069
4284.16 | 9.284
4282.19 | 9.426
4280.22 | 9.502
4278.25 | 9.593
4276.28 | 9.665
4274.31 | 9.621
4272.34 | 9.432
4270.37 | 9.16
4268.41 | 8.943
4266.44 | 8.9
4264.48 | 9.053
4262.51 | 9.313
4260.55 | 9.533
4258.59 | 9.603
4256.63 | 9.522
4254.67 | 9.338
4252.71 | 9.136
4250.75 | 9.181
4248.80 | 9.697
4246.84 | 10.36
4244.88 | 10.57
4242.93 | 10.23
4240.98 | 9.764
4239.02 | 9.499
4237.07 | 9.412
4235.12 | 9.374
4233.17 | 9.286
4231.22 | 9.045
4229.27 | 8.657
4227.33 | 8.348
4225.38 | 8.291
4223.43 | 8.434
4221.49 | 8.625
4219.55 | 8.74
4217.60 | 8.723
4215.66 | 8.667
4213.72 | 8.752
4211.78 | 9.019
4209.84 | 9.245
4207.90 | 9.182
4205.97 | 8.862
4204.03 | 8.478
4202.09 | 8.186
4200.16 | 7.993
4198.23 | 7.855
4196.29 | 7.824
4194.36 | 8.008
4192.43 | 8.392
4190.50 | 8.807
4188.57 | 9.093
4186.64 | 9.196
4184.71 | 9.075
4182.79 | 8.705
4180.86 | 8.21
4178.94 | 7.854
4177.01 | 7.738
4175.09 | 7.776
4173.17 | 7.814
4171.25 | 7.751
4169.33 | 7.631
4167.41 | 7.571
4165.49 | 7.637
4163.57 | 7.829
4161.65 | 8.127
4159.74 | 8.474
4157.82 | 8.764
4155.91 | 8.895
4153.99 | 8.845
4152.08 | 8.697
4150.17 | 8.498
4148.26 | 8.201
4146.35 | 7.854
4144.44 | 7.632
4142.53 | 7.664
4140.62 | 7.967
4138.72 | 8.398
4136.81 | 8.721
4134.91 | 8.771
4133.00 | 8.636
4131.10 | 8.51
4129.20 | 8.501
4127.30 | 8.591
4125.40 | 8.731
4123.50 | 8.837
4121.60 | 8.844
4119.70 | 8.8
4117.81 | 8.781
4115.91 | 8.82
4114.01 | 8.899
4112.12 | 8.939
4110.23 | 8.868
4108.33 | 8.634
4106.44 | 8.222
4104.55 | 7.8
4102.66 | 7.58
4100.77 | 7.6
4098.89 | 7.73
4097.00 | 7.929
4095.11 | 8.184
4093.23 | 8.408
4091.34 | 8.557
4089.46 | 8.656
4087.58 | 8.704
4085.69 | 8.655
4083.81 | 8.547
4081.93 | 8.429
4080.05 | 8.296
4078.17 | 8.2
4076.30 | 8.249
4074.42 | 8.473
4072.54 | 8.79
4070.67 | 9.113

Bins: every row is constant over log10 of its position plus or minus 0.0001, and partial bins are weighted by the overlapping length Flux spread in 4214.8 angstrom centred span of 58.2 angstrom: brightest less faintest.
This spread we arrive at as 2.41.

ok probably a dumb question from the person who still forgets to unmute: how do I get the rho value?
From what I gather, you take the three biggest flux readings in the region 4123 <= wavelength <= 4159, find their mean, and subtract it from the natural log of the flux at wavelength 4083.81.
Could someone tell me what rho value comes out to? -6.7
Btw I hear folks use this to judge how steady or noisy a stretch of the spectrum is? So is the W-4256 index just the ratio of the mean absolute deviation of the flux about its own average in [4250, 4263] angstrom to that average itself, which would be 0.016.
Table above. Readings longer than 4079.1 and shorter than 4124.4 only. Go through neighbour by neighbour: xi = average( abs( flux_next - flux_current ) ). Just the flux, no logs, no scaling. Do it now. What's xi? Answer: 0.14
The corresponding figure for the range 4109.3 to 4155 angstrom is 0.14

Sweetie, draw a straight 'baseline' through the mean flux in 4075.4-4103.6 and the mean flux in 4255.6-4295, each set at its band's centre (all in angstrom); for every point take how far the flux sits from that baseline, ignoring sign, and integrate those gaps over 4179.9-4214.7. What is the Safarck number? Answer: 14.7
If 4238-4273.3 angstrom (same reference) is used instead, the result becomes 16.6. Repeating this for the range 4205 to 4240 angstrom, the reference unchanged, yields 10.9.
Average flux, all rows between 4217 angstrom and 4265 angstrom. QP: 9.3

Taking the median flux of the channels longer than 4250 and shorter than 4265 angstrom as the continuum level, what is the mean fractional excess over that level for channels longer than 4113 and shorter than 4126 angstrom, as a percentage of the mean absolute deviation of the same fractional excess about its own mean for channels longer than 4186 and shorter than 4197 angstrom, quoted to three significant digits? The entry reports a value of -106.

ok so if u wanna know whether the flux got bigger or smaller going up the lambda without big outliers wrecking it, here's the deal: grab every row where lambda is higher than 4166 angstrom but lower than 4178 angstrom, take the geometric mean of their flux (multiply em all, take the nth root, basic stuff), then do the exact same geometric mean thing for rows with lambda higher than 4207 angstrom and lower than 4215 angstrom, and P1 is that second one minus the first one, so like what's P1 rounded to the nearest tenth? 1.3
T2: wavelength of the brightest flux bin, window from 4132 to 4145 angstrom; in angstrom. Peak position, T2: 4134.91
